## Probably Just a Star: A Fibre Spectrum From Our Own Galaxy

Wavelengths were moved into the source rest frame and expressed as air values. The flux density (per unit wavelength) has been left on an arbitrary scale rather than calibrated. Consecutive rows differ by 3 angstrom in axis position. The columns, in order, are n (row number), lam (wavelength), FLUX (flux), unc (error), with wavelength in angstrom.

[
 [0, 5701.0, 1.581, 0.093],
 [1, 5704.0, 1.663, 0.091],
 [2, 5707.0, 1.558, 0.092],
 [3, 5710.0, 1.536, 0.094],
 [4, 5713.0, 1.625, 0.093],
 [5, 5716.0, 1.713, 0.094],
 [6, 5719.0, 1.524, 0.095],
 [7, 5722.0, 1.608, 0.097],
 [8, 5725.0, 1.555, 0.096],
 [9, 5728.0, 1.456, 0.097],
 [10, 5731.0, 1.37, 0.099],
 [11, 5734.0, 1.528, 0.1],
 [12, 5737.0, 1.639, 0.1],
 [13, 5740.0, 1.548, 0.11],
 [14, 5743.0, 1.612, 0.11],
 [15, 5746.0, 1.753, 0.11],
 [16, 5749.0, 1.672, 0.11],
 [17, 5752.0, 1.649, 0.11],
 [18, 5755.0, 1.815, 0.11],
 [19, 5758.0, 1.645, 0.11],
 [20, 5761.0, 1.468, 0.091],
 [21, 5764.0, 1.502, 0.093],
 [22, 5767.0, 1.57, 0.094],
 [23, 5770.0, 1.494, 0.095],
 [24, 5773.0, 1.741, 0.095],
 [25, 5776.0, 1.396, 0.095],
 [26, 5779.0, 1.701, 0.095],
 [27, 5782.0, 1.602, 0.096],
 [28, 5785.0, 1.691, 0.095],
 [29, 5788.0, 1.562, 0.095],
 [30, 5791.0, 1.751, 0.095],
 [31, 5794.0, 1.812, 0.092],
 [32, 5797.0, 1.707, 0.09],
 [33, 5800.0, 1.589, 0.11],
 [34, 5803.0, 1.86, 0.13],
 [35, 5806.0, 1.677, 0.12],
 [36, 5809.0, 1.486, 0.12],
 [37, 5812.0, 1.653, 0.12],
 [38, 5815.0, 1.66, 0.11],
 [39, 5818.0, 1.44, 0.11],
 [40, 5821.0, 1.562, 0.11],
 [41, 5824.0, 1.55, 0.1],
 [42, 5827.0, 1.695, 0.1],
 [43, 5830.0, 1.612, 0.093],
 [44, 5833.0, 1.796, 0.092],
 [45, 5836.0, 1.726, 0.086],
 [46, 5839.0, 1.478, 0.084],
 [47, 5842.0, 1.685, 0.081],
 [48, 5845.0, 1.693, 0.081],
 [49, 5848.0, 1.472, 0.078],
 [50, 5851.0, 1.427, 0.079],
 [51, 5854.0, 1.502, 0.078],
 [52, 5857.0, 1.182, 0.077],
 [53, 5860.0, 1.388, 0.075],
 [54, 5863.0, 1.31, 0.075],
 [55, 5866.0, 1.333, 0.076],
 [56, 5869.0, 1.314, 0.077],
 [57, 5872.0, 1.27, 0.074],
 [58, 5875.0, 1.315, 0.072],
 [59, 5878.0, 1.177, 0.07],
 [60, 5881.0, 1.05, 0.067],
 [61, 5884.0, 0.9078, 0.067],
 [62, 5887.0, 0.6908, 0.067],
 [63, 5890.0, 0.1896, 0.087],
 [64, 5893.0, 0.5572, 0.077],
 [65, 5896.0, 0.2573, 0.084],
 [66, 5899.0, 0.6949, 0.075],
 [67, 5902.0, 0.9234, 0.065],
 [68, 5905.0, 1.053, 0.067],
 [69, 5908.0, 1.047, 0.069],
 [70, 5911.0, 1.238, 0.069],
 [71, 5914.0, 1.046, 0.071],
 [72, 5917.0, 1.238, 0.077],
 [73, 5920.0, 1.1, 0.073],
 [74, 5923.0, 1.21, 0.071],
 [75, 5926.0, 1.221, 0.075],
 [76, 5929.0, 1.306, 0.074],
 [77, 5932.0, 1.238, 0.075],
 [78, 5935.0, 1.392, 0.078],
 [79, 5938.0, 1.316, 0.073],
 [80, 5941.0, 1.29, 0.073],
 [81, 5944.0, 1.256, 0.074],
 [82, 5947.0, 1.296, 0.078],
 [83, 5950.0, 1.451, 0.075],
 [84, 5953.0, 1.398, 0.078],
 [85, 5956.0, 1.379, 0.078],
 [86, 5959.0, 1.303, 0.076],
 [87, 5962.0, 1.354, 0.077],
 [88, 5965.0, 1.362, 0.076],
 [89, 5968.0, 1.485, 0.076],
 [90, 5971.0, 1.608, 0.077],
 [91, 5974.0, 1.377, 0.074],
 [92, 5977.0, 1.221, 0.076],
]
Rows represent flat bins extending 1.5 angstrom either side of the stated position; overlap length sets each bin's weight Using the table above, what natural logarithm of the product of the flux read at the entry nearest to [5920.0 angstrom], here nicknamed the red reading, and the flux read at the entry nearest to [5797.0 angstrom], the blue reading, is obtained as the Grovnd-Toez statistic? 0.63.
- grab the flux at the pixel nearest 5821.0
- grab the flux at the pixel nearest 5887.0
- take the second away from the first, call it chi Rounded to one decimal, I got 0.9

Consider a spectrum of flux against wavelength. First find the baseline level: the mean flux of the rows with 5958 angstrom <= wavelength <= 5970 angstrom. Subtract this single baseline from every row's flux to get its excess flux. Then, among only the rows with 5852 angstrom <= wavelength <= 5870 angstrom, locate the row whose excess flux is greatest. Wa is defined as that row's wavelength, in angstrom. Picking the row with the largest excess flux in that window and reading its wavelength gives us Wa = 5854.0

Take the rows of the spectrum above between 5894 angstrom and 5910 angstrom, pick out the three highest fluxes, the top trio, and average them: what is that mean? 1.0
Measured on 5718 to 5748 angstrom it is 1.7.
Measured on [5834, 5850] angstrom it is 1.7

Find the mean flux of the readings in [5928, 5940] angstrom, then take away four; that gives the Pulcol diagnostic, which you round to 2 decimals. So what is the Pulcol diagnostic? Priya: -2.69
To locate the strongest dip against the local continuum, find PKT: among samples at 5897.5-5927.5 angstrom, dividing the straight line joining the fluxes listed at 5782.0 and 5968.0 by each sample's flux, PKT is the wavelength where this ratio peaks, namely 5899.0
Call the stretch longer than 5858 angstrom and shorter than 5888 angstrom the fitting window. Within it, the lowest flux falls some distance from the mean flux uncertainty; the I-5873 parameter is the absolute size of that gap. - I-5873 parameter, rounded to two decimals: 0.62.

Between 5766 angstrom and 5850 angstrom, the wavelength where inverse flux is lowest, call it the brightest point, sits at 5803.0 angstrom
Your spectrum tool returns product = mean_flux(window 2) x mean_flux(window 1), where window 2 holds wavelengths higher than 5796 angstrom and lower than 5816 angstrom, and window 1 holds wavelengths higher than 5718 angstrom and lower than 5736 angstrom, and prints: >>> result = 2.5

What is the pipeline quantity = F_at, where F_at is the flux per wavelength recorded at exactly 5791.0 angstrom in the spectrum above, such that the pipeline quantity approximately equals 1.751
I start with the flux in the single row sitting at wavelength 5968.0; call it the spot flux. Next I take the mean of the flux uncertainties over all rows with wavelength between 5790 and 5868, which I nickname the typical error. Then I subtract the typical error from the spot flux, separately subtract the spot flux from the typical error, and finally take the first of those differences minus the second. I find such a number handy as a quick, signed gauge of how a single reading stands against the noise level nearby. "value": 2.8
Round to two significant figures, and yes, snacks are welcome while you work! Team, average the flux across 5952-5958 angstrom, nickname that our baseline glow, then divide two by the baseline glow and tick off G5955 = 1.4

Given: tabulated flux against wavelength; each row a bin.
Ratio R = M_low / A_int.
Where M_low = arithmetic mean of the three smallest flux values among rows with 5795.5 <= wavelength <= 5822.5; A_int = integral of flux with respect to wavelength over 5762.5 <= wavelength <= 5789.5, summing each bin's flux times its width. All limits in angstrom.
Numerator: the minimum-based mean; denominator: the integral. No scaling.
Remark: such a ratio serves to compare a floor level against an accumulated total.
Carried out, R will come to 0.0350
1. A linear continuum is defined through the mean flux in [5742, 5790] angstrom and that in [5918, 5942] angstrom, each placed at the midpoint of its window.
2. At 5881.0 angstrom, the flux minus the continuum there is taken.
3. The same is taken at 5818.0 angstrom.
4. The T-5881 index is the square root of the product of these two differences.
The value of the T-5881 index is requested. 0.14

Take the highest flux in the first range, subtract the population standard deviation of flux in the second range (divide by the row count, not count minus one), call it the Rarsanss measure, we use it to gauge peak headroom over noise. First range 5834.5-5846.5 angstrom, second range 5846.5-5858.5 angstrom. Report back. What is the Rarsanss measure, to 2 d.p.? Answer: 1.60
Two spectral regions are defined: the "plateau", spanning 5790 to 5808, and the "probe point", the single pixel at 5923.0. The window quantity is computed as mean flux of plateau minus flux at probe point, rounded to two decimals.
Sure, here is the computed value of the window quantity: 0.52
